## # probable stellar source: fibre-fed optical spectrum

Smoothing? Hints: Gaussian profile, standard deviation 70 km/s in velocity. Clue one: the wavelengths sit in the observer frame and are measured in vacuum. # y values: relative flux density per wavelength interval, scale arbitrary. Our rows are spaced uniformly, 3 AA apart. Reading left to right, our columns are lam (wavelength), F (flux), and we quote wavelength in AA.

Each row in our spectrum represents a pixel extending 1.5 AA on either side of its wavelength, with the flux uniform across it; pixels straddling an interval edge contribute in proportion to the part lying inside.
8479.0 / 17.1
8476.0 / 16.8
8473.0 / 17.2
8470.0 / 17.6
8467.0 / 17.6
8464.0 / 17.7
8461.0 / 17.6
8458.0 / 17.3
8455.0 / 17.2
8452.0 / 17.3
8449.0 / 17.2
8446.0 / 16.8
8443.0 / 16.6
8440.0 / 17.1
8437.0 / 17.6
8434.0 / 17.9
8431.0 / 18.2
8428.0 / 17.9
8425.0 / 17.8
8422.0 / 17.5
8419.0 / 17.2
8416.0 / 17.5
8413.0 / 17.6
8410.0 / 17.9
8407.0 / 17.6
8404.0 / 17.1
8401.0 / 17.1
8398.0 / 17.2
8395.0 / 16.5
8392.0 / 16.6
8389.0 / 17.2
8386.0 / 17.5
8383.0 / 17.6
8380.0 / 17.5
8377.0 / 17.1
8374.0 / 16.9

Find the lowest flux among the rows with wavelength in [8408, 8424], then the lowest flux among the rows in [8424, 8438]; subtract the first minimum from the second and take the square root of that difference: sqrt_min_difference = 0.63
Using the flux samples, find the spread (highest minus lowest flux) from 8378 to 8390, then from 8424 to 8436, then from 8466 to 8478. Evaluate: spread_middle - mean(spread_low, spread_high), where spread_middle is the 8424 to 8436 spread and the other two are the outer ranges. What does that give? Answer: -0.2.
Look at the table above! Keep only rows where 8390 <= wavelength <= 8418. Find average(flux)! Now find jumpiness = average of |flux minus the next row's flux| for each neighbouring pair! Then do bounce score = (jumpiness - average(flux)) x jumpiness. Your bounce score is -4.5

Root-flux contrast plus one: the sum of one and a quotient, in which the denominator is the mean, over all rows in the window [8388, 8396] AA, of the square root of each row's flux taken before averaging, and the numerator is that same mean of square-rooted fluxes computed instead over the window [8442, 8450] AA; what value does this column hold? 2.00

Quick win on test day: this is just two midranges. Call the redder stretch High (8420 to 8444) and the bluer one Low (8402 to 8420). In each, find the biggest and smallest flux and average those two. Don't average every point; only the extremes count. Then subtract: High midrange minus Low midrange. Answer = -0.1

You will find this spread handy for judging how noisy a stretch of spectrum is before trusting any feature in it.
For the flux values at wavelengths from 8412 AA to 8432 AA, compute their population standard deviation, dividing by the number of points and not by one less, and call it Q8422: 0.30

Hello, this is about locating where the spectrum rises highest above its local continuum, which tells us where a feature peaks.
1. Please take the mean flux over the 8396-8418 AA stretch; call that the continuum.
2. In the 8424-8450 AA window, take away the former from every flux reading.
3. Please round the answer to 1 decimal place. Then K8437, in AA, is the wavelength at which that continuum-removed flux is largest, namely 8431.0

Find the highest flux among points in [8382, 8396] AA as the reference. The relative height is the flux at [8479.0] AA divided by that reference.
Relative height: 0.972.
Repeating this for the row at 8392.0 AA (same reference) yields 0.943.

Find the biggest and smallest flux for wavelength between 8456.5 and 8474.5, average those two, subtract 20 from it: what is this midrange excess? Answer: -2.55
